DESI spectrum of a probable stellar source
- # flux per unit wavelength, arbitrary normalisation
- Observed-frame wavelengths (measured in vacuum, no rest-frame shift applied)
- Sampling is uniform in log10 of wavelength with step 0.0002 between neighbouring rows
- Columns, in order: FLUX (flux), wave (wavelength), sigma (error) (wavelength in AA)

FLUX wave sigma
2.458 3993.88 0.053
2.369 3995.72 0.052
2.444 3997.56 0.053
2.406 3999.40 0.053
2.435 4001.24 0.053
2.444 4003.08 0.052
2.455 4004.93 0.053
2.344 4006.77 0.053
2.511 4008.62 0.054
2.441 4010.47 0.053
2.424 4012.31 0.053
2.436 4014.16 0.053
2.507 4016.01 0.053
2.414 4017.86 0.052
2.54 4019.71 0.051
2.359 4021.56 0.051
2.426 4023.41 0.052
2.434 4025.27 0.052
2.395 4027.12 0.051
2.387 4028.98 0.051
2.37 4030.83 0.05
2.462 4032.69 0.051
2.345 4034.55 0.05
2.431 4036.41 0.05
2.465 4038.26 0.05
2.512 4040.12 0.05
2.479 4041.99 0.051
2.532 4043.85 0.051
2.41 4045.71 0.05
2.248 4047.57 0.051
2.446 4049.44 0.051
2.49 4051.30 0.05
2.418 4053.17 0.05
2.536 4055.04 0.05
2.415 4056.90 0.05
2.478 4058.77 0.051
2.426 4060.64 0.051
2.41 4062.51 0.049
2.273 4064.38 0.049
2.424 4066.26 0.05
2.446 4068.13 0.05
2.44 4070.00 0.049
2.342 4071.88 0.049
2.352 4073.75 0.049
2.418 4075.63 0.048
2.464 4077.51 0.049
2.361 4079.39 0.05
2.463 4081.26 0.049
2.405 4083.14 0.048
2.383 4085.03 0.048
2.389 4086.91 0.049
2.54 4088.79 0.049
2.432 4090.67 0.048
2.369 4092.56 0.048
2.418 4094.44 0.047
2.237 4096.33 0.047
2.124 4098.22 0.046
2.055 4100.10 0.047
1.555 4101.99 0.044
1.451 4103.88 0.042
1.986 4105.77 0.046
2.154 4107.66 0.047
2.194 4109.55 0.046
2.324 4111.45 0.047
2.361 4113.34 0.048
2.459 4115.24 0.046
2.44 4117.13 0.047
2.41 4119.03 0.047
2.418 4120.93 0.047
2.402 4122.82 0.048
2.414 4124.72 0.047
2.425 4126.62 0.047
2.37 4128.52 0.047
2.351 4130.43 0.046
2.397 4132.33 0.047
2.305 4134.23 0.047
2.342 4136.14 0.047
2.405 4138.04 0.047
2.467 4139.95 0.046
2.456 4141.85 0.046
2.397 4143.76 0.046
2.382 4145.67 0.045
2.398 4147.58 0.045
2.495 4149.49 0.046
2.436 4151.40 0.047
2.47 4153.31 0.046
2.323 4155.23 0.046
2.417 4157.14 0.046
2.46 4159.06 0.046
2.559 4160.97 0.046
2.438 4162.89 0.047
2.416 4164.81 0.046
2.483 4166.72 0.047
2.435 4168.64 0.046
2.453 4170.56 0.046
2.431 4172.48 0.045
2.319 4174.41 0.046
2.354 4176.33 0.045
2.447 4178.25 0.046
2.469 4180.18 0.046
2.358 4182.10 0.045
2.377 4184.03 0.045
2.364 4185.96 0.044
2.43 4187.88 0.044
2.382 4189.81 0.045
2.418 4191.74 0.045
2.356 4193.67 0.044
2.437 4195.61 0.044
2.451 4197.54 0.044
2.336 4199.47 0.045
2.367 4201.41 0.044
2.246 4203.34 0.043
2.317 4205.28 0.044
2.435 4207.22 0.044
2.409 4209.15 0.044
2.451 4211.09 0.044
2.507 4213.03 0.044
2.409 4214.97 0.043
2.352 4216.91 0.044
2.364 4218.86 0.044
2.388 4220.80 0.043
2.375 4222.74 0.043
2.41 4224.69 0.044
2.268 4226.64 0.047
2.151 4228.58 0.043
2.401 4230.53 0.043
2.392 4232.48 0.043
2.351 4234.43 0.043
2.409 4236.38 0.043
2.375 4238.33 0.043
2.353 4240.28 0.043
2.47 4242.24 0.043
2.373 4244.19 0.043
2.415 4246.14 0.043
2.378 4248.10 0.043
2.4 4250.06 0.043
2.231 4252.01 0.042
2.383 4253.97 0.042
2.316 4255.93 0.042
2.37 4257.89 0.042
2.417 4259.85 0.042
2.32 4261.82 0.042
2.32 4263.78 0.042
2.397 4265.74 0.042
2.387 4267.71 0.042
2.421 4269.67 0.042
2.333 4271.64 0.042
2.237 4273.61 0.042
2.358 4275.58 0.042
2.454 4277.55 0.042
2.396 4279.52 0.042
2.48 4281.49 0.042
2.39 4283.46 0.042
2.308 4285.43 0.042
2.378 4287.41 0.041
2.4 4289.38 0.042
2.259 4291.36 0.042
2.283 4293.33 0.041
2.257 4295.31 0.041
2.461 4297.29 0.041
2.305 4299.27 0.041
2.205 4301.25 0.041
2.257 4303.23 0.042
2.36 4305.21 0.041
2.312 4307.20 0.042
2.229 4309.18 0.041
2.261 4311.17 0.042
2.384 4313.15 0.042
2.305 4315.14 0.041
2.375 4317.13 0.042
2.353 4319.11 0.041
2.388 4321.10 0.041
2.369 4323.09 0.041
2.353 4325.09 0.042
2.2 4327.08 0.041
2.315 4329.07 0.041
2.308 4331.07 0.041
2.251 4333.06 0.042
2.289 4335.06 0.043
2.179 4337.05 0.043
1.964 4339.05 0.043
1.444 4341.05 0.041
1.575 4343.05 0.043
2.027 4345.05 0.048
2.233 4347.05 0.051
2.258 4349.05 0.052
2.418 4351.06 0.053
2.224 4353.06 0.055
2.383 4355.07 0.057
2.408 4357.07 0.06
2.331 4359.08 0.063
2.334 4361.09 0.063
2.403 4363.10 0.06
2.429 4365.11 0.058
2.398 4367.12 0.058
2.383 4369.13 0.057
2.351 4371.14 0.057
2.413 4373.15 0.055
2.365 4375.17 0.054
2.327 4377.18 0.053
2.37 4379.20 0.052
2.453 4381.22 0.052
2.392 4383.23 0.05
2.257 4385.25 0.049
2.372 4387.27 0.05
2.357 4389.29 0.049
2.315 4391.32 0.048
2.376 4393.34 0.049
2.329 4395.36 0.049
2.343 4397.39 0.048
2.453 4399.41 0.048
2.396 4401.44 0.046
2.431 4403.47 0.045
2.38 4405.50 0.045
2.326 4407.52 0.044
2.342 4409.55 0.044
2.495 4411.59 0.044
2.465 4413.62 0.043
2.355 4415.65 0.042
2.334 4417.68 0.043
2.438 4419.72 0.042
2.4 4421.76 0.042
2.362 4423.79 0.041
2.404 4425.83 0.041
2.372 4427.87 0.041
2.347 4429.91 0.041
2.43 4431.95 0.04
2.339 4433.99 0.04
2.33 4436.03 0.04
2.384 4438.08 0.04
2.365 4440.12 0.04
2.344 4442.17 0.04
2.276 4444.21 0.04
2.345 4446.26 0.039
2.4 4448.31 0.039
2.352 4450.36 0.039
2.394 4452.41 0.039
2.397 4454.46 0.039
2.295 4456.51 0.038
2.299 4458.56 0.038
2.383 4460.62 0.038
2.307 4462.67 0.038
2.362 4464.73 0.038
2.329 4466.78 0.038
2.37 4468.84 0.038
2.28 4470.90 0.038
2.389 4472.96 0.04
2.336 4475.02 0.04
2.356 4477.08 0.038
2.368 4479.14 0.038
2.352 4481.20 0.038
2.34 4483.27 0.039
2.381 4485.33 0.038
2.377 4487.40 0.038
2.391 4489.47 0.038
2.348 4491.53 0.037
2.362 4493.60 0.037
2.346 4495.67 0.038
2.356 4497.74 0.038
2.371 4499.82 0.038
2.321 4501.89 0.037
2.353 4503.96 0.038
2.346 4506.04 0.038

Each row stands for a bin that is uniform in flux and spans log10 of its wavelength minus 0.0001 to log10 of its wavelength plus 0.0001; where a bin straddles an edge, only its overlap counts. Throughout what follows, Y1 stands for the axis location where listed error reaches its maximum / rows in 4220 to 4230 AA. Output 4226.64 AA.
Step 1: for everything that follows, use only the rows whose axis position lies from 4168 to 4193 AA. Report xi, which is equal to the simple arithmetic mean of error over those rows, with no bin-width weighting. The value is 0.0452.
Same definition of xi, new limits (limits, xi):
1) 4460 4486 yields 0.0384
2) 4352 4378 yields 0.0577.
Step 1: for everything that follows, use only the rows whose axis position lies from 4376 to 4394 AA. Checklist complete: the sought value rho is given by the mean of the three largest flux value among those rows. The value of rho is 2.41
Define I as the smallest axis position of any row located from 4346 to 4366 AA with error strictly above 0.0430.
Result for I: 4347.05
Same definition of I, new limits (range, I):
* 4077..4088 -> 4077.51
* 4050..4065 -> 4051.30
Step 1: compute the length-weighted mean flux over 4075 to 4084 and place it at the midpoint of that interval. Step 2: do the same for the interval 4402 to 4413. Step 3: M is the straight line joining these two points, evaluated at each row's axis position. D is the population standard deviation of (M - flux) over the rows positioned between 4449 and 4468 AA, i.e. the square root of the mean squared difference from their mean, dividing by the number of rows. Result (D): 0.038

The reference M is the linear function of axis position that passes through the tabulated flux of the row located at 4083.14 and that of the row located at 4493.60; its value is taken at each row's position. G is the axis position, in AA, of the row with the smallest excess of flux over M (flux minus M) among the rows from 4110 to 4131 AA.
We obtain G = 4111.45 AA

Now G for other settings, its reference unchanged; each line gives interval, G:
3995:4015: 4006.77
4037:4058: 4047.57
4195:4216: 4203.34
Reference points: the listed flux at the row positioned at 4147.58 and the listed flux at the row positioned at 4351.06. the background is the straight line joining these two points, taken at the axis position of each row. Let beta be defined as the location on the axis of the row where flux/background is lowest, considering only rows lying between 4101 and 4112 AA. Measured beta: 4103.88 AA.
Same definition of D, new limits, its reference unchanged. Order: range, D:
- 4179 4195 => 0.038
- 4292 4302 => 0.086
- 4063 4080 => 0.059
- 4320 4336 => 0.058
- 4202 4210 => 0.075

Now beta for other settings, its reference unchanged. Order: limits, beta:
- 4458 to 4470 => 4458.56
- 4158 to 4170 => 4164.81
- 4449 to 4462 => 4456.51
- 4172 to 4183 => 4174.41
